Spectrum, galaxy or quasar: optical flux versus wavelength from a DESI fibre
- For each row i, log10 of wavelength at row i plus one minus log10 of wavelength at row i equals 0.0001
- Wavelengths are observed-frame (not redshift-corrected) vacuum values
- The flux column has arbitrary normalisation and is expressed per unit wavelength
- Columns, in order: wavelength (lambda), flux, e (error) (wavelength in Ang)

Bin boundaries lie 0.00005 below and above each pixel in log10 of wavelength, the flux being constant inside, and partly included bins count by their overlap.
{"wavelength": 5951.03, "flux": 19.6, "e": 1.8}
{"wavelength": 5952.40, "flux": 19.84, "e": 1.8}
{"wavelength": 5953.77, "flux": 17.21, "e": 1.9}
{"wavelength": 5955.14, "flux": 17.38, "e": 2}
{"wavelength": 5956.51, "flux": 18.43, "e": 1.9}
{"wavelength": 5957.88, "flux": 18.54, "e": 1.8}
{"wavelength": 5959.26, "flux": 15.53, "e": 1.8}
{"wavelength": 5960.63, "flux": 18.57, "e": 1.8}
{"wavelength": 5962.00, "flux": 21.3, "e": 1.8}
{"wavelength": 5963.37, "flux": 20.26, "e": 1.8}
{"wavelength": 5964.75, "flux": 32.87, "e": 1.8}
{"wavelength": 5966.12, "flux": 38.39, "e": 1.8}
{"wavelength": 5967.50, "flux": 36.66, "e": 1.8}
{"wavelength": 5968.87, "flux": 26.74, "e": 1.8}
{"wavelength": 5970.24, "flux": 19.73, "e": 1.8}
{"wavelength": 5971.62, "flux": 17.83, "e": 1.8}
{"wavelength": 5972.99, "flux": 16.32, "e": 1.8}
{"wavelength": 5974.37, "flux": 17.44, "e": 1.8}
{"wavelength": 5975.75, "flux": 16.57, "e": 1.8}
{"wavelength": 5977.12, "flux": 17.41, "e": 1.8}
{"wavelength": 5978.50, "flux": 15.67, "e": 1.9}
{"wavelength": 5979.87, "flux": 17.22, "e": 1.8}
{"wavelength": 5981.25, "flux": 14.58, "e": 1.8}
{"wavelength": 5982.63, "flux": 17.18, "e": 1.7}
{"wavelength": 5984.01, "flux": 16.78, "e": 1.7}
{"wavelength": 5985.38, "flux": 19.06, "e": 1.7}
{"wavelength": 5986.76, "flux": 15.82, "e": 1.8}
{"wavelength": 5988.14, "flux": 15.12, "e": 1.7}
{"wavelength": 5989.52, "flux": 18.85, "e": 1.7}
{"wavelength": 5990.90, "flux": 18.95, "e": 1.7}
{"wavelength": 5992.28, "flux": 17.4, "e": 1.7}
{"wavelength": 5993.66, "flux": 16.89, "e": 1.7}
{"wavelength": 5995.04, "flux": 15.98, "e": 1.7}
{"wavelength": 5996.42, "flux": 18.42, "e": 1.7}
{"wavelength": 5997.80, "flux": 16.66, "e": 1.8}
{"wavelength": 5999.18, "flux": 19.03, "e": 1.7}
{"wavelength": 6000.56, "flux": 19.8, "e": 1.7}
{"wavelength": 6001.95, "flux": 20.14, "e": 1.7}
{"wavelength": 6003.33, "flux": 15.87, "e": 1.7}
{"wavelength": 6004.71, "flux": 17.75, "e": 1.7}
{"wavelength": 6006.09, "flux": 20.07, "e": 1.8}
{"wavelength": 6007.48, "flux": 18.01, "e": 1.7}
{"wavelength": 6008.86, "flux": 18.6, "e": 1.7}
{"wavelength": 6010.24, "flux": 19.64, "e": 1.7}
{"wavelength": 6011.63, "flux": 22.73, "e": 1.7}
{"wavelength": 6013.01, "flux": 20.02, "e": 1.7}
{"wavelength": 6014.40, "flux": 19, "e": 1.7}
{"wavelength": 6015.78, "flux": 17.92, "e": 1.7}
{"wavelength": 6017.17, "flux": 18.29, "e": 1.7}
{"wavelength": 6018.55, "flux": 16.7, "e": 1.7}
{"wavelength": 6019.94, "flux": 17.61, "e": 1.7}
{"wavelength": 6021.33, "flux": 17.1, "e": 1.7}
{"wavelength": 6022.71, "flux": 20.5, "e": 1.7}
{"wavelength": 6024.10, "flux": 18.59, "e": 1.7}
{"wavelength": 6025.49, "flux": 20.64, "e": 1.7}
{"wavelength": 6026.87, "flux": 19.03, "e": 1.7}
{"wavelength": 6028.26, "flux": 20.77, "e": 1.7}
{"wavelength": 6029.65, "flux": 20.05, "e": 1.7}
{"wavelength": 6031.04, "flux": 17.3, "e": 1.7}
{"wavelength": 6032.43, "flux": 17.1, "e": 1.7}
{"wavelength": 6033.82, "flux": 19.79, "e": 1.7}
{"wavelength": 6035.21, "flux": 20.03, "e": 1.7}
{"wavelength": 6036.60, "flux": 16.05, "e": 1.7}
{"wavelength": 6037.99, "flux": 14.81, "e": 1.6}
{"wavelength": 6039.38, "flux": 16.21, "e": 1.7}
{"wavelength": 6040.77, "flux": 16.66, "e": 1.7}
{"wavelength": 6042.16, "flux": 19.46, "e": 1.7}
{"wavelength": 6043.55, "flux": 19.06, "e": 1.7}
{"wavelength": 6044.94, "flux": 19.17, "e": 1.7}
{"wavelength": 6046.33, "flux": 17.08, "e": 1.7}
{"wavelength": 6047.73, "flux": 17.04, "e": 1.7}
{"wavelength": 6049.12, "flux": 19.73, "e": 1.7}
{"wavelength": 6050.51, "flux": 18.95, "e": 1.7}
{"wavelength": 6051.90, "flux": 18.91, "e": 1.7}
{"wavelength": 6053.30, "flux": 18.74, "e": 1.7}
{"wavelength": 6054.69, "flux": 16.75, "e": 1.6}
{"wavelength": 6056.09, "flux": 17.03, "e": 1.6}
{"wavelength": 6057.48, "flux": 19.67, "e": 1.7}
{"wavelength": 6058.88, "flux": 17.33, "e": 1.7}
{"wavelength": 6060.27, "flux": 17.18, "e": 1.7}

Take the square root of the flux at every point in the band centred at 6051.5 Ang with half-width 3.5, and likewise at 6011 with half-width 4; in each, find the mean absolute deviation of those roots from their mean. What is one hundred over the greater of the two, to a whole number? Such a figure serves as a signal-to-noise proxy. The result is 791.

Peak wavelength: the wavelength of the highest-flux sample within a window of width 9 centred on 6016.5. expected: 6013.01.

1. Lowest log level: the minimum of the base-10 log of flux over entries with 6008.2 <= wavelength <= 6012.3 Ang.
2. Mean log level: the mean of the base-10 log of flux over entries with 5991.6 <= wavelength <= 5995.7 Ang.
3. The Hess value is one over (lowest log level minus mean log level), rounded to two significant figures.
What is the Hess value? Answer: 22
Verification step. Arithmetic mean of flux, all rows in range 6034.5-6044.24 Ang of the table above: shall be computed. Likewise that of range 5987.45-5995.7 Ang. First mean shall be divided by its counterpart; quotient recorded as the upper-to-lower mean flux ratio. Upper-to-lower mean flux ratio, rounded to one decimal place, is 1.0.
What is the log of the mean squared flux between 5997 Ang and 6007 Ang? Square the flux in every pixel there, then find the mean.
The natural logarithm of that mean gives 5.84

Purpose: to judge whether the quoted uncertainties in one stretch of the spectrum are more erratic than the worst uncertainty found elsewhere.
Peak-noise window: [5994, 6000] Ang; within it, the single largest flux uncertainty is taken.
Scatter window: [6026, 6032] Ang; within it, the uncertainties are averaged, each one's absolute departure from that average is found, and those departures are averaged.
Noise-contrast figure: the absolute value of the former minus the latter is 1.80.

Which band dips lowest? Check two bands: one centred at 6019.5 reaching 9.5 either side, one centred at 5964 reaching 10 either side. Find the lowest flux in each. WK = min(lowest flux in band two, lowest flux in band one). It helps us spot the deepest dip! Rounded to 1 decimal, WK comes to 15.5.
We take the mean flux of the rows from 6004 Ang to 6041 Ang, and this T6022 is 18.6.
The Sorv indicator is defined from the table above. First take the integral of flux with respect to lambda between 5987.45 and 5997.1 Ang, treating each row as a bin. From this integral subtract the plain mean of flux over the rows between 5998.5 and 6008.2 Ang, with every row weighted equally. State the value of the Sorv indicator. 149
